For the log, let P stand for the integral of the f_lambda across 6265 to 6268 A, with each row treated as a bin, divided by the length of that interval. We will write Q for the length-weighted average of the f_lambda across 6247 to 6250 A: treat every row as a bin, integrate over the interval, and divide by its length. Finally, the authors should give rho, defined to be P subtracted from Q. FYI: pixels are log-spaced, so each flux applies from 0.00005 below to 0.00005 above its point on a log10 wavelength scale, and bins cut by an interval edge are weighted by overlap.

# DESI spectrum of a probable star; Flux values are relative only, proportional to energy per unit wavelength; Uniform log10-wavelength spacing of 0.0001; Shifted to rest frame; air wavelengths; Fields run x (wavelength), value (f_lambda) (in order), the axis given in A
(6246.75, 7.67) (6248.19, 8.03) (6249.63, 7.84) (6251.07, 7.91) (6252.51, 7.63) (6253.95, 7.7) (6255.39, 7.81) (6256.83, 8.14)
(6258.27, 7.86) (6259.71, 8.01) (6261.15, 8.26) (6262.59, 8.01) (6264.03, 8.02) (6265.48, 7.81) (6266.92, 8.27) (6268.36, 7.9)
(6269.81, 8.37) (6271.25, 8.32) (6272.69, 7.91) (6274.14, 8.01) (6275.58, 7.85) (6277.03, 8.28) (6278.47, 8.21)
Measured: -0.2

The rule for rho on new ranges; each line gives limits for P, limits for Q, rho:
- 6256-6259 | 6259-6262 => 0.1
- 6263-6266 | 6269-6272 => 0.4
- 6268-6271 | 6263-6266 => -0.3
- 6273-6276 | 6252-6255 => -0.3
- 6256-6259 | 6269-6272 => 0.3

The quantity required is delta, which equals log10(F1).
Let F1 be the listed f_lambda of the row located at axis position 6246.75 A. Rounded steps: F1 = 7.67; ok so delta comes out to 0.885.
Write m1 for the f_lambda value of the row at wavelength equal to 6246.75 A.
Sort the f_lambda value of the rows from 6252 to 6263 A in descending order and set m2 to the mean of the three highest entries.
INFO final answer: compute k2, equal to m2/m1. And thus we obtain 1.06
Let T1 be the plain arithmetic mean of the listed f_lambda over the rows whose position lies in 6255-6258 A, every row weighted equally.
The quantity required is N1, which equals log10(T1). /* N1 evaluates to 0.902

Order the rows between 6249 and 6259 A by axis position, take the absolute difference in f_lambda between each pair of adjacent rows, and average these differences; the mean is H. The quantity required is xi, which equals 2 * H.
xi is 0.380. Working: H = 0.190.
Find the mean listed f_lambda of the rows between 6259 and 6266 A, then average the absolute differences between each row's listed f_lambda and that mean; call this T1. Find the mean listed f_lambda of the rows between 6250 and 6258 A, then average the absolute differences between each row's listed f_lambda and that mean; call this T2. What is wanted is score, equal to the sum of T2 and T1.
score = 0.24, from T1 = 0.10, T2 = 0.150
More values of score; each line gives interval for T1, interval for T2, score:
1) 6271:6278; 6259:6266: 0.28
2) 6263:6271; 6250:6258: 0.35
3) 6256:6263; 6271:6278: 0.30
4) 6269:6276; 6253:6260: 0.34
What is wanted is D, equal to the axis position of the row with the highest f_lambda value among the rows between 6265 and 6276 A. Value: 6269.81 A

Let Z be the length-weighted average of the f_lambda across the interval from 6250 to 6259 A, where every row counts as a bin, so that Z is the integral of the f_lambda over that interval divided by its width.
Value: 7.84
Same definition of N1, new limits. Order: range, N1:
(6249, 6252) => 0.896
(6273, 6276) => 0.899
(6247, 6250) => 0.900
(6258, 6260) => 0.900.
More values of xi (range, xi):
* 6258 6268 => 0.443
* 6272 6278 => 0.460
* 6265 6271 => 0.867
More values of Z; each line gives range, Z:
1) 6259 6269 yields 8.04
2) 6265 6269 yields 8.02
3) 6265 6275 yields 8.09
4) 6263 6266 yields 7.92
